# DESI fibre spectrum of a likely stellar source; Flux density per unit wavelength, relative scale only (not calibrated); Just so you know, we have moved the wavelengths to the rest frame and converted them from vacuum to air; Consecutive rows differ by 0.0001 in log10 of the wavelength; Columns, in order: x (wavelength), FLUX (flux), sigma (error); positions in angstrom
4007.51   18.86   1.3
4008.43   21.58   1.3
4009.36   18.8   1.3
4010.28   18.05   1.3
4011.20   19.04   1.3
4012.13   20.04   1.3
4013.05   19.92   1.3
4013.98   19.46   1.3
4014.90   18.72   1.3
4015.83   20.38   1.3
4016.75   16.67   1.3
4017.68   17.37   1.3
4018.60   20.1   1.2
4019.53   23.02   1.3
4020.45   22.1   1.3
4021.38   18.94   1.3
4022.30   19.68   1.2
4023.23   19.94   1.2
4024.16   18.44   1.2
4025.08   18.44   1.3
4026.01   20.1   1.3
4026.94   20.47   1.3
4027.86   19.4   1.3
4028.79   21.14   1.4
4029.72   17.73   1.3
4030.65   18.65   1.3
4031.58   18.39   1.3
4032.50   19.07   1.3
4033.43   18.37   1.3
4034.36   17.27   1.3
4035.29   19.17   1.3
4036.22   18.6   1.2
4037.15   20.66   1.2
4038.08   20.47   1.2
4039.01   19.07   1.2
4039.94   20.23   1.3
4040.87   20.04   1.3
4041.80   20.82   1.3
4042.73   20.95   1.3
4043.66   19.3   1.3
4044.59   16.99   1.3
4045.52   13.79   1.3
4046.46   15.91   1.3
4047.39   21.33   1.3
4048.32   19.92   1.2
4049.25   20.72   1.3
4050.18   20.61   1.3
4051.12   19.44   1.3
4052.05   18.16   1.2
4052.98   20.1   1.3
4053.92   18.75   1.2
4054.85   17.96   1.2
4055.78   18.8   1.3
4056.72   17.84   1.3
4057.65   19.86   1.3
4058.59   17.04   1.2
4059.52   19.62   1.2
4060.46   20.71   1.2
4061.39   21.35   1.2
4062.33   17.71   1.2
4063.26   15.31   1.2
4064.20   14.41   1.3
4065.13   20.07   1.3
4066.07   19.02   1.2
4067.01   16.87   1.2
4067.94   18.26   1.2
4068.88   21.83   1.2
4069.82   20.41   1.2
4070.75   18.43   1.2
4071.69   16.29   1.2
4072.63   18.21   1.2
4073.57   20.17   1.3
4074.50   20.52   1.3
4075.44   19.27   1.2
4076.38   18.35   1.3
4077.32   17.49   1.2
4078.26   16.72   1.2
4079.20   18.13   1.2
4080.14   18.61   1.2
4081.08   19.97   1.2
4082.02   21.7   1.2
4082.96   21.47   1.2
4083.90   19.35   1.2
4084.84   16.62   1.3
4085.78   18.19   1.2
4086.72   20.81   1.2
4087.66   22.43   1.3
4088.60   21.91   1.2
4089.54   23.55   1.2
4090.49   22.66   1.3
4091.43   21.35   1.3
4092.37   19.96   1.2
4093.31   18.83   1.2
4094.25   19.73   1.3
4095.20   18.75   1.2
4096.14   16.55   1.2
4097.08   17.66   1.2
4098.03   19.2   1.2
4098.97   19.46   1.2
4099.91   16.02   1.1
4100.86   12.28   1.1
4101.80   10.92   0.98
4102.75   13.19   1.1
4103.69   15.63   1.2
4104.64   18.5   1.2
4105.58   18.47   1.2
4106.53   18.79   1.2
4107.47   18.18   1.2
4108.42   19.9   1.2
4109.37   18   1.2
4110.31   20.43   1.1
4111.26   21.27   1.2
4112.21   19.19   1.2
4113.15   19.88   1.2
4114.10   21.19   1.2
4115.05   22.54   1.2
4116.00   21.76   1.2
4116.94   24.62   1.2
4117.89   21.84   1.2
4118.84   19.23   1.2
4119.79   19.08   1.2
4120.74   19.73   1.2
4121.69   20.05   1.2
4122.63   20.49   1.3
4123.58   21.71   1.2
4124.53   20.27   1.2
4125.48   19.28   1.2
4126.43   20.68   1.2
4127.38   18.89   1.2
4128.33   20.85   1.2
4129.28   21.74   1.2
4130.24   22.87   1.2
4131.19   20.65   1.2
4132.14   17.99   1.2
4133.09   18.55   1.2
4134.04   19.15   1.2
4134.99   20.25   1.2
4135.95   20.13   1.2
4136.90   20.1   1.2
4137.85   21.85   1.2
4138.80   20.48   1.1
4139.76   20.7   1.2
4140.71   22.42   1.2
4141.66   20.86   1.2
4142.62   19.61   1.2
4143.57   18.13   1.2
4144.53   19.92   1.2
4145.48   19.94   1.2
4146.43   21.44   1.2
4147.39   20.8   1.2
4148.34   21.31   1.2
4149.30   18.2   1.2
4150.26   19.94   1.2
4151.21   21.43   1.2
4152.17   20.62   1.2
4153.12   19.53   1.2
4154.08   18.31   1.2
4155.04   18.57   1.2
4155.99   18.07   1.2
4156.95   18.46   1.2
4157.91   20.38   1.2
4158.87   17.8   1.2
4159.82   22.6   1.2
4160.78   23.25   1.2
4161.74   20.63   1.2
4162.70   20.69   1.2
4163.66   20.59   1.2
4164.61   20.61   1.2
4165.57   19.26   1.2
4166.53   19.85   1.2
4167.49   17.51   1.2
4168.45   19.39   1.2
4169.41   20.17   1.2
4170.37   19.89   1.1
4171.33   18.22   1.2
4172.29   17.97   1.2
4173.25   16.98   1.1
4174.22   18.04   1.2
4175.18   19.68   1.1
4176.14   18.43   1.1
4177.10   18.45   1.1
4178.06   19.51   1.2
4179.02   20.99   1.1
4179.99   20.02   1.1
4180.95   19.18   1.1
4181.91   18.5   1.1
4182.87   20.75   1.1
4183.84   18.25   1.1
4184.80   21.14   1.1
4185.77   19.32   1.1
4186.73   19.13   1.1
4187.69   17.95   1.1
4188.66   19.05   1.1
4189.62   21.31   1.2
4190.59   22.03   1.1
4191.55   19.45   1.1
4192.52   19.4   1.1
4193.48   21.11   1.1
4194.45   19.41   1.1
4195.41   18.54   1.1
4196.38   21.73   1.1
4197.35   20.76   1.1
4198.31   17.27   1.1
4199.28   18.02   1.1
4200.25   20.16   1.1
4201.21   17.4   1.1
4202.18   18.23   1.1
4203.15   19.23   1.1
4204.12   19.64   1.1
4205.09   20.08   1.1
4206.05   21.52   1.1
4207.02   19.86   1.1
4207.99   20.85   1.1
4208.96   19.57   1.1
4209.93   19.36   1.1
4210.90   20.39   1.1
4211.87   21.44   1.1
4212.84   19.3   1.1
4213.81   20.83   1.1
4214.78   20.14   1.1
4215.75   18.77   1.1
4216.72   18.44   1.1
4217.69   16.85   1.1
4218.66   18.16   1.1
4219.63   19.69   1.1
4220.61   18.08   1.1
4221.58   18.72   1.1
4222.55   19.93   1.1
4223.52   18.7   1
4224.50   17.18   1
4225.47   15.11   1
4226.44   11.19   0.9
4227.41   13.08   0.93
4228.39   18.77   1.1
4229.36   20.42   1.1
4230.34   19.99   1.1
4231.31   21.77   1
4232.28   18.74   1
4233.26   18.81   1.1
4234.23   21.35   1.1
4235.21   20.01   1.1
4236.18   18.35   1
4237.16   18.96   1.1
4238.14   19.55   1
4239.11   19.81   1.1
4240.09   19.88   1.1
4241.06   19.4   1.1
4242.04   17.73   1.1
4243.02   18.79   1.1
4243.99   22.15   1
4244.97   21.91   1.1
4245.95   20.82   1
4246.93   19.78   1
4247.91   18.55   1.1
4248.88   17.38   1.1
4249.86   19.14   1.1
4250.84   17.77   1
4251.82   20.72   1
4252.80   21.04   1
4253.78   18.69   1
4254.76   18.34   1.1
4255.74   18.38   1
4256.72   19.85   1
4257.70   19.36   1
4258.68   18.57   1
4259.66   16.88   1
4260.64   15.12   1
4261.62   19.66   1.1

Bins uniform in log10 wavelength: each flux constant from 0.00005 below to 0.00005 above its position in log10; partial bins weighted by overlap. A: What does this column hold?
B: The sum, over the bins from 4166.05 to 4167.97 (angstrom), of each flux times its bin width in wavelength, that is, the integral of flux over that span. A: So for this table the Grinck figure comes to 35.8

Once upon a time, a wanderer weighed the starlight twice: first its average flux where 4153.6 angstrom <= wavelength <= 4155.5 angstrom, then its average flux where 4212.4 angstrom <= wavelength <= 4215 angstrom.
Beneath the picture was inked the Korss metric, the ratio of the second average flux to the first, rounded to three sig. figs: 1.09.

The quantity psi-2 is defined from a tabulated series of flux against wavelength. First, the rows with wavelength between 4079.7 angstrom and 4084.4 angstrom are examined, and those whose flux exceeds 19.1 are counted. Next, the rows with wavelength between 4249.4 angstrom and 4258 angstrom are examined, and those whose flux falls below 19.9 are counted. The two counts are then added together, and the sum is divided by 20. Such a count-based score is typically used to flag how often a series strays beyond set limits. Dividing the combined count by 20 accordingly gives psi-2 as 0.550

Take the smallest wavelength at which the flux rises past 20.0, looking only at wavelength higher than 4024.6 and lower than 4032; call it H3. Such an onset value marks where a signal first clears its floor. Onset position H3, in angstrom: 4026.01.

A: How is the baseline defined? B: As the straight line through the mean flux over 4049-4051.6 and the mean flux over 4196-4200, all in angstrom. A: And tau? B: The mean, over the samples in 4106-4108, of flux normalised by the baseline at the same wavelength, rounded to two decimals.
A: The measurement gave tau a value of 0.93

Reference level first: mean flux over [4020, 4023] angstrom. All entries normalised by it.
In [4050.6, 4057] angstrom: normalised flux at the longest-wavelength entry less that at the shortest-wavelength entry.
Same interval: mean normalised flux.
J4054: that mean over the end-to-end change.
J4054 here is -12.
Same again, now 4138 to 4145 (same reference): -36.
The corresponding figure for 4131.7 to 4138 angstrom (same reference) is 5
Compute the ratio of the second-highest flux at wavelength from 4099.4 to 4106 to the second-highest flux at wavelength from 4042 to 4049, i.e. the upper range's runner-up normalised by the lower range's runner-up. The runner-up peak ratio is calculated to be 0.88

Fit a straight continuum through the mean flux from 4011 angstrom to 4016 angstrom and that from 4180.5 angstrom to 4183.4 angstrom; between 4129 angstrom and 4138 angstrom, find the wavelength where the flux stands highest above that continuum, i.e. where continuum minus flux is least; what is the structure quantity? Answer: 4130.24 angstrom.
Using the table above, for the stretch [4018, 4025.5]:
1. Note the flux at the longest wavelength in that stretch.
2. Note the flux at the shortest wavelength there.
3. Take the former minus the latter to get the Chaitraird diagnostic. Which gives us -1.7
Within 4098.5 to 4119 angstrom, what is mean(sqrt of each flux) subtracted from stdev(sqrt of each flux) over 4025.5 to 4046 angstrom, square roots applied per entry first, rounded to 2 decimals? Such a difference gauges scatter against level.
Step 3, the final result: -4.11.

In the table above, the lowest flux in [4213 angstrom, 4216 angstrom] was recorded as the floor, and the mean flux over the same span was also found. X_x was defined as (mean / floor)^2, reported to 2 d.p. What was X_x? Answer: 1.13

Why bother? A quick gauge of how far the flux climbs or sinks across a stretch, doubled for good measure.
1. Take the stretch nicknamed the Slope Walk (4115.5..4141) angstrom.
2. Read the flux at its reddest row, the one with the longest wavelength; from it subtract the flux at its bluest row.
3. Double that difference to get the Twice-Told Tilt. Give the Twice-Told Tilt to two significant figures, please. 1.3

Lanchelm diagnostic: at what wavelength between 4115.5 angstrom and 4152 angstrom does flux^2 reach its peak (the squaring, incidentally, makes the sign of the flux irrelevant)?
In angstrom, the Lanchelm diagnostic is 4116.94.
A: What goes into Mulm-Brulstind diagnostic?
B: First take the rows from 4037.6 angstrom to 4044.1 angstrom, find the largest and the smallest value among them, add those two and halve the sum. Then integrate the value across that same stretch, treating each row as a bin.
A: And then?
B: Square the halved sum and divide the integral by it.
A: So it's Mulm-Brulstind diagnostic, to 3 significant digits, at 0.327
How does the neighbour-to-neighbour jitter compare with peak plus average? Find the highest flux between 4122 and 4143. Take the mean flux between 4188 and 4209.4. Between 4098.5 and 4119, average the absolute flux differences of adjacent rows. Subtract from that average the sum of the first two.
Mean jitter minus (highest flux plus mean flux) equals -40.8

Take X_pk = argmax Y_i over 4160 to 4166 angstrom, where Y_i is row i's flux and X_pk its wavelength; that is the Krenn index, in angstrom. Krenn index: 4160.78 angstrom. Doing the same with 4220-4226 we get 4222.55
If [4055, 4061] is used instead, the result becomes 4060.46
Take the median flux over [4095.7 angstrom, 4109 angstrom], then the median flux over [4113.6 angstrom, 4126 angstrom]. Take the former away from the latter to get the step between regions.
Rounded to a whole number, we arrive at 3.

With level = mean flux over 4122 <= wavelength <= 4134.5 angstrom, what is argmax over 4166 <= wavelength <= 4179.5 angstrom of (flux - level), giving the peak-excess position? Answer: 4179.02 angstrom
